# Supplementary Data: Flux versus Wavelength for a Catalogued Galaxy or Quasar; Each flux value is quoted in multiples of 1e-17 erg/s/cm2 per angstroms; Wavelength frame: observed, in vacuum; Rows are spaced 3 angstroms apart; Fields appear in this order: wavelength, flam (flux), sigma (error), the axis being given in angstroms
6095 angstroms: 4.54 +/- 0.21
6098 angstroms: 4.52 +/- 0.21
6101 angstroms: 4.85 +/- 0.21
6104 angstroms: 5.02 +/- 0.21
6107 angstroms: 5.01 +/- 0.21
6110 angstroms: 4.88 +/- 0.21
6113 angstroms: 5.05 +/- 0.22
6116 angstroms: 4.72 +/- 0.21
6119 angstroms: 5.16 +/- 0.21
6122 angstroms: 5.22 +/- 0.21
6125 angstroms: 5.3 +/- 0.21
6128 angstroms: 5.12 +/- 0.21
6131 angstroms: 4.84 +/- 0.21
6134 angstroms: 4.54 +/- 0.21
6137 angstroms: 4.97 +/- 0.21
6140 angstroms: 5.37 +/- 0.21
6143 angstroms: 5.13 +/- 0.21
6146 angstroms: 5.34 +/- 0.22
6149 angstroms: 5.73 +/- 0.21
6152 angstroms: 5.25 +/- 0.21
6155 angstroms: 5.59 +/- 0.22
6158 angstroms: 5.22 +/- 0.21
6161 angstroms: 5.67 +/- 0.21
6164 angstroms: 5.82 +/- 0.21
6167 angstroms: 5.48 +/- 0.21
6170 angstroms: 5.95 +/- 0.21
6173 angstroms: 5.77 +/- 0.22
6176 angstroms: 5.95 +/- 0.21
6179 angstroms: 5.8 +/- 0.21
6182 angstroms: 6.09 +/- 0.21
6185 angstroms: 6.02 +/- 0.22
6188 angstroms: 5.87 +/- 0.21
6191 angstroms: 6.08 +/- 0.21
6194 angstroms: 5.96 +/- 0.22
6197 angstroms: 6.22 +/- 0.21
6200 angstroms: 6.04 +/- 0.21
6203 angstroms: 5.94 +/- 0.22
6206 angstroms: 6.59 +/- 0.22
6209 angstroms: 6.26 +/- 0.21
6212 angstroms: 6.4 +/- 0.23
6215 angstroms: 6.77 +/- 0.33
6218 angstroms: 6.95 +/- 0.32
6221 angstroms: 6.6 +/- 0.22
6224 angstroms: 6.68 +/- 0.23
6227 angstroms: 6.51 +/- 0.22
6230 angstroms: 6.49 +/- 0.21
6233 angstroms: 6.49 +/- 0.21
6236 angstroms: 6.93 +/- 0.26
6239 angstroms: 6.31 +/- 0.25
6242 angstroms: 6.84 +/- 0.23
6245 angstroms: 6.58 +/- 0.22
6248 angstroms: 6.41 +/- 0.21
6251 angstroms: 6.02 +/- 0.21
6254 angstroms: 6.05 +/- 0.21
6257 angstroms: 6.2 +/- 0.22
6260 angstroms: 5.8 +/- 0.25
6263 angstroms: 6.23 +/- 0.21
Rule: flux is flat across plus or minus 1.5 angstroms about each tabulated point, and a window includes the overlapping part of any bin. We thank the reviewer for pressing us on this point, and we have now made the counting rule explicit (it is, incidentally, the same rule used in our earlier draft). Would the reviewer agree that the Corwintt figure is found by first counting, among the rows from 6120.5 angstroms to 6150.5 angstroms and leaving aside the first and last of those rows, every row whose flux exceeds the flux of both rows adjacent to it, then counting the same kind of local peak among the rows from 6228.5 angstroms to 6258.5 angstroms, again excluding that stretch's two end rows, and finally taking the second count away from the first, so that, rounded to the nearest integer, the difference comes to 0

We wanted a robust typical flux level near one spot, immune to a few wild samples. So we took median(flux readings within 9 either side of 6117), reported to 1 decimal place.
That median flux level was 5.1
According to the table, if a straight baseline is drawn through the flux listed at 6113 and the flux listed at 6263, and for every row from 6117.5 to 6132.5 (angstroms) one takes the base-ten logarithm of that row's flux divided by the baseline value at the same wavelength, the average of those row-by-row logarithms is -0.002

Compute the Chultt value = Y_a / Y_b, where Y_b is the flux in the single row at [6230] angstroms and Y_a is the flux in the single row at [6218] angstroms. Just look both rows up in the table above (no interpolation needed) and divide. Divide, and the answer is 1.07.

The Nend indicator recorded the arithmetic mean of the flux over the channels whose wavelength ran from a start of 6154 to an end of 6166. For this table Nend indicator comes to 5.6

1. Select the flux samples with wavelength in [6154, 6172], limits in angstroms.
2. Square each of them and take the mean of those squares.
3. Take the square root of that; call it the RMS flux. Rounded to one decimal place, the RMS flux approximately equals 5.6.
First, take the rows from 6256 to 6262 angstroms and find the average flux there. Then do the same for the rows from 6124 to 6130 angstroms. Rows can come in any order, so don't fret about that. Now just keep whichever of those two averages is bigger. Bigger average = 6.00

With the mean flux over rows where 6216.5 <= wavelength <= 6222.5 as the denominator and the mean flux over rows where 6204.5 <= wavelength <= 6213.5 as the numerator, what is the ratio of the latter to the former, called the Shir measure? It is 0.95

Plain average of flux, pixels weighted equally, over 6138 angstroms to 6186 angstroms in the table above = 5.6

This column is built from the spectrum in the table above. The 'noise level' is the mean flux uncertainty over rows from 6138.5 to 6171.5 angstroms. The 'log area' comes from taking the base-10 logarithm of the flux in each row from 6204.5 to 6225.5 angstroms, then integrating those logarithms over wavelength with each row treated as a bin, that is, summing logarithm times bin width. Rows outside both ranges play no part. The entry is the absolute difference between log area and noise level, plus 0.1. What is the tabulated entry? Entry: 17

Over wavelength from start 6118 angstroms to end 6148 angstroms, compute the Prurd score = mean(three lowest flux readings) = 4.8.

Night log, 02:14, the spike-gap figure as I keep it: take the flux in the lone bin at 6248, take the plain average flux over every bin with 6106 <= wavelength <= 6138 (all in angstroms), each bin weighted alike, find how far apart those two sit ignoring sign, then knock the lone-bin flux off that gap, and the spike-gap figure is -4.98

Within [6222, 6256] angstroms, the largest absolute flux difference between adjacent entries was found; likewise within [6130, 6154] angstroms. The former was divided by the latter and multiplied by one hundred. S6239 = 129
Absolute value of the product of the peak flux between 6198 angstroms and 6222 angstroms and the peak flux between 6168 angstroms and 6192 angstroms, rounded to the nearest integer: 42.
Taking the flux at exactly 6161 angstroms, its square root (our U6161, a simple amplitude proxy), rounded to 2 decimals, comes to 2.38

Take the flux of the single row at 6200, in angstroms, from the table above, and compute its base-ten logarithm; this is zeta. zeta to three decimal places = 0.781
